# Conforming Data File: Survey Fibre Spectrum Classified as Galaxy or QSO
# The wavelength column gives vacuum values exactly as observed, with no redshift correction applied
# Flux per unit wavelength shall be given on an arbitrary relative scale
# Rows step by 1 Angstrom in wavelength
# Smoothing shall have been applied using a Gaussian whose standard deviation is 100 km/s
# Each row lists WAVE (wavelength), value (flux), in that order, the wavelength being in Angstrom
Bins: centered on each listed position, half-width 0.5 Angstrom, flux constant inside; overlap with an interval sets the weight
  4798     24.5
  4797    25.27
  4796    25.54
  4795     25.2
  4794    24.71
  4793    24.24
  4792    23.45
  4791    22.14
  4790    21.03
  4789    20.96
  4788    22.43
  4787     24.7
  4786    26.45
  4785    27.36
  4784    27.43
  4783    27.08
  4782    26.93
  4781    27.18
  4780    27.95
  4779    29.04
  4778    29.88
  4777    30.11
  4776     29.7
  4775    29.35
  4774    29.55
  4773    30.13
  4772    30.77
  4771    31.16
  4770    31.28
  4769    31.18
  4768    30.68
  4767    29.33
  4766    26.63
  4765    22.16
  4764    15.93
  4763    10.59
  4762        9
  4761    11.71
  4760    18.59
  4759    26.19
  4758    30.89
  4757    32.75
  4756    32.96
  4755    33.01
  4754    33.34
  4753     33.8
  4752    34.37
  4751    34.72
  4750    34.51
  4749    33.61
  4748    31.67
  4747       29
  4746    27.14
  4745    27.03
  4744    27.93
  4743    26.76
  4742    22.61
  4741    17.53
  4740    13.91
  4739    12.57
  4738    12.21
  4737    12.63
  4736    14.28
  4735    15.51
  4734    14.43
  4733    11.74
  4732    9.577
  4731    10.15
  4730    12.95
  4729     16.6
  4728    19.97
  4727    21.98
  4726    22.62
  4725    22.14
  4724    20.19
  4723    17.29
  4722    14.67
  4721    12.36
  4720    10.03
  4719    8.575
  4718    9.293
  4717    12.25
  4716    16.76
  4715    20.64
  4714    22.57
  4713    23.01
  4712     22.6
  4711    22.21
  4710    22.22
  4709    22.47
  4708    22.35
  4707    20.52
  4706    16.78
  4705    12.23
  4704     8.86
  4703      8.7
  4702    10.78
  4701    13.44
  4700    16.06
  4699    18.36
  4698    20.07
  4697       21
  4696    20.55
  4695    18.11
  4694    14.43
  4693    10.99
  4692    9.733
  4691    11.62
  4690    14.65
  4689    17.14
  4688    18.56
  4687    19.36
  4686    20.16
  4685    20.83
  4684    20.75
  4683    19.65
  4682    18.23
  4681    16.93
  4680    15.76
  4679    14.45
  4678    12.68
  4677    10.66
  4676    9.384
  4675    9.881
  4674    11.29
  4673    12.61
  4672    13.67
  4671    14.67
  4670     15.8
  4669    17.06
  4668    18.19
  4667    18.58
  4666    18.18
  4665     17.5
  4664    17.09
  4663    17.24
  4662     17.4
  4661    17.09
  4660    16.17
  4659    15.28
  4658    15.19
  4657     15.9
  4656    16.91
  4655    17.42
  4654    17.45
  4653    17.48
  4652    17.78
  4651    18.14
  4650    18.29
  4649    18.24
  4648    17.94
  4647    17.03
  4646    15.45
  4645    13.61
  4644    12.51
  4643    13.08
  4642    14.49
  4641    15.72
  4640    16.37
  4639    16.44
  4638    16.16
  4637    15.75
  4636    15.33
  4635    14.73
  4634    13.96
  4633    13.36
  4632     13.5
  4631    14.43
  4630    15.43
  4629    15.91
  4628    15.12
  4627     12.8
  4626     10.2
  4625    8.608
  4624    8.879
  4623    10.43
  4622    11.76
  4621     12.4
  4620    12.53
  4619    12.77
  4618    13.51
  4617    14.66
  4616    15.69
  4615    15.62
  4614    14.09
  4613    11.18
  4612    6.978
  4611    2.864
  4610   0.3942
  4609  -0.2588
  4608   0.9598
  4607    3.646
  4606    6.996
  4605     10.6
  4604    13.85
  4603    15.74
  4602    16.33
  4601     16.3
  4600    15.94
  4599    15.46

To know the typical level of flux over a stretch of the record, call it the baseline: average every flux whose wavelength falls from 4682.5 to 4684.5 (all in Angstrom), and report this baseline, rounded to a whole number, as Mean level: 20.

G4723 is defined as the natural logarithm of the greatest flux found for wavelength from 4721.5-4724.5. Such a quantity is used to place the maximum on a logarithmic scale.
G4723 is 3.01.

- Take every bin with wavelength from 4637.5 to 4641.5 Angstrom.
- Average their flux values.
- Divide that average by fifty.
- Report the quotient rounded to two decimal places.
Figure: 0.32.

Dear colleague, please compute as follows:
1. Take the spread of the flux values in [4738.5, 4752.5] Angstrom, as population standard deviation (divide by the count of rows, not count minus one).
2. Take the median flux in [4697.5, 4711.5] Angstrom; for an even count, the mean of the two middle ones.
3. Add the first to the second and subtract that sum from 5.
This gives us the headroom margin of -19.8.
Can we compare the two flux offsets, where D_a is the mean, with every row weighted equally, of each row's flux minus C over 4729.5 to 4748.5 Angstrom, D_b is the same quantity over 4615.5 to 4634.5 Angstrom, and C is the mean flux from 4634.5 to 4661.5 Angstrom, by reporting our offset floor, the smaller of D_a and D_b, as -3.2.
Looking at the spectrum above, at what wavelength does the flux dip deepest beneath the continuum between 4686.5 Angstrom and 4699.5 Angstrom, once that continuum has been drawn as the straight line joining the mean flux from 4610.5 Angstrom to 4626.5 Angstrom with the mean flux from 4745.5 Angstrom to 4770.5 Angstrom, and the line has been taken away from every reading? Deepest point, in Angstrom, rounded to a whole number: 4692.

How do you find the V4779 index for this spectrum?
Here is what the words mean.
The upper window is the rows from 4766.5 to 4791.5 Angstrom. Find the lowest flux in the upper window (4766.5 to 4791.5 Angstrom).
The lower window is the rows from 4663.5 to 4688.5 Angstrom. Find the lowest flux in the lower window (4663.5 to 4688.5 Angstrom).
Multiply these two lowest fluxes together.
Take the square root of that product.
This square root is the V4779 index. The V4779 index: 14.0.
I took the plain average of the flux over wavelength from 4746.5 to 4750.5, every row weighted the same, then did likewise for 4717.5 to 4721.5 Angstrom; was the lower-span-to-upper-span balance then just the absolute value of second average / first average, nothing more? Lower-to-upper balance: 0.31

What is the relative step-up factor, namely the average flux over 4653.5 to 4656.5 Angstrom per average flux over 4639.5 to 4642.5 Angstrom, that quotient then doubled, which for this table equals 2.22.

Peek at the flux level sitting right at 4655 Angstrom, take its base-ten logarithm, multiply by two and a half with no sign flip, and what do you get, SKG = 3.10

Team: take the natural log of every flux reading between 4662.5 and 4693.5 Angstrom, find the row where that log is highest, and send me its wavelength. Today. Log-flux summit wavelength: 4685 Angstrom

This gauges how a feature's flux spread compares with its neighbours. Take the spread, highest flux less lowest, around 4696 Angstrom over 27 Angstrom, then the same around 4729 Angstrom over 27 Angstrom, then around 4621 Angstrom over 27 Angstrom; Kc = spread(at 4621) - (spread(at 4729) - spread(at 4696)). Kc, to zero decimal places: 16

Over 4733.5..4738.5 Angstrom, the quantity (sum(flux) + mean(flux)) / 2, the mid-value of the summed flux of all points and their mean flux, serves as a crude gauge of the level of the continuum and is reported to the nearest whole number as 41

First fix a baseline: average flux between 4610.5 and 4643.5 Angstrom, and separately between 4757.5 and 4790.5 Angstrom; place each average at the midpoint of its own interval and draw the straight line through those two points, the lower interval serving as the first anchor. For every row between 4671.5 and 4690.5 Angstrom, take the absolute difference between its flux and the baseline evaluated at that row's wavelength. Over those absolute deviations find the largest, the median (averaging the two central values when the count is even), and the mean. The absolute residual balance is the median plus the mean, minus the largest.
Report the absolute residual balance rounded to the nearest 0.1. -1.9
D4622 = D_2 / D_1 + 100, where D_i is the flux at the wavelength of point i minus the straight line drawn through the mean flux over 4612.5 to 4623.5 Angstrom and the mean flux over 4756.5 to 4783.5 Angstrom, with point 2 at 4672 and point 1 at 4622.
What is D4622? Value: 102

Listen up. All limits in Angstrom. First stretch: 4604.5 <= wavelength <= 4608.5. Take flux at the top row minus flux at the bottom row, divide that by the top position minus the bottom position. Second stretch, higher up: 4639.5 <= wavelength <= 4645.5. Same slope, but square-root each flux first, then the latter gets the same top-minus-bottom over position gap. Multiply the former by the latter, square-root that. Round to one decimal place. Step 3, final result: 0.5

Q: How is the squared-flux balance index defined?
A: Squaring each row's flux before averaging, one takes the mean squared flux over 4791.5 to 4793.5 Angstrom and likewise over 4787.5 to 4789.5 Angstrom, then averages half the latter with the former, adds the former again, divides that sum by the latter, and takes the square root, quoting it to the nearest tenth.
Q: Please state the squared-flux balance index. 1.4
